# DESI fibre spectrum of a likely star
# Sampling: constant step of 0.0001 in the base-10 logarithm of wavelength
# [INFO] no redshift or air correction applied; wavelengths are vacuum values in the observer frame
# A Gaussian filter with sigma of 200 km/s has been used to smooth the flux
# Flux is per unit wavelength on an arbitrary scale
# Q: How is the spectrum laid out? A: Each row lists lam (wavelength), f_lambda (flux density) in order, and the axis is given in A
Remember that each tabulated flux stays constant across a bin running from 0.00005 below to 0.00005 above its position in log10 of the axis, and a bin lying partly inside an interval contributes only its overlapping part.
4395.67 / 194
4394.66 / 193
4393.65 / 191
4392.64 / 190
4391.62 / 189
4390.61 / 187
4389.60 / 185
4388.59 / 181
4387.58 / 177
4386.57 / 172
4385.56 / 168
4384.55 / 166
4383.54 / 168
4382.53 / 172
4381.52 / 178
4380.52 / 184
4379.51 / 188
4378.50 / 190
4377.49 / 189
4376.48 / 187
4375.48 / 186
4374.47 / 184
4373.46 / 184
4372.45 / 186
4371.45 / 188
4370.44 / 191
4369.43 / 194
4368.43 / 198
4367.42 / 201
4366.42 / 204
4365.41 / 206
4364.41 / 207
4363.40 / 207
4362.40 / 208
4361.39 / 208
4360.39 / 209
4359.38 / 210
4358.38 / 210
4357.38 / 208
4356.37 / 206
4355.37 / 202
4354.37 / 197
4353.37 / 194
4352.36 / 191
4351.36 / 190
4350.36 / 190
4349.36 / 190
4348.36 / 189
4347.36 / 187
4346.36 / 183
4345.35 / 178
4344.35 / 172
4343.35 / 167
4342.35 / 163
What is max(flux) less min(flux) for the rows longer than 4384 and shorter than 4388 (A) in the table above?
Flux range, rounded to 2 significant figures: 11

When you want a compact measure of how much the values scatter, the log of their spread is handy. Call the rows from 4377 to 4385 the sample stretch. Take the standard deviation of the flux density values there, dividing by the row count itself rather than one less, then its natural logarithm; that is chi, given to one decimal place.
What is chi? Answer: 2.2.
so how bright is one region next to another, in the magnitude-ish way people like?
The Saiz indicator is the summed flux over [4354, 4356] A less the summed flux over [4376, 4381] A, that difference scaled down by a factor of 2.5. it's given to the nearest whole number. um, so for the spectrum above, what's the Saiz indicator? -216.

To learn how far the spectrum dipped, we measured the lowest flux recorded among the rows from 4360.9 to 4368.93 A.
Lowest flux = 198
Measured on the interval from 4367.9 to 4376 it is 184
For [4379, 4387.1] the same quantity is 166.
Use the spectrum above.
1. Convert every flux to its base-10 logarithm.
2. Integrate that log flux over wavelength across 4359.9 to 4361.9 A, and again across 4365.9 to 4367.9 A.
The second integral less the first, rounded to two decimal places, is -0.02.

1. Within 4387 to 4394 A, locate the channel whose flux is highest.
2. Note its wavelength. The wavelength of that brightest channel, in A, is 4393.65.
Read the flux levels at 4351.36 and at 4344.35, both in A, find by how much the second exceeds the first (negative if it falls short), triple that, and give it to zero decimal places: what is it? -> -54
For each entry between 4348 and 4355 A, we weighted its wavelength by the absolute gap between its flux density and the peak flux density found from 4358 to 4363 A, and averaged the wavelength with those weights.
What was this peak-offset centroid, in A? 4351.1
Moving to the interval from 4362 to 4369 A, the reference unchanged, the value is 4366.6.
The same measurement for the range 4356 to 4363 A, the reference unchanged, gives 4358.9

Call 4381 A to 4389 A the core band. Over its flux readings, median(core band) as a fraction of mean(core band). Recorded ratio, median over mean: 1.00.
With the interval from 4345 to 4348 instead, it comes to 1.00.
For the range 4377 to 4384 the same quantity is 1.01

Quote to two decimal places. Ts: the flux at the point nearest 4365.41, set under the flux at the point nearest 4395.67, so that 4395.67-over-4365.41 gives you 0.94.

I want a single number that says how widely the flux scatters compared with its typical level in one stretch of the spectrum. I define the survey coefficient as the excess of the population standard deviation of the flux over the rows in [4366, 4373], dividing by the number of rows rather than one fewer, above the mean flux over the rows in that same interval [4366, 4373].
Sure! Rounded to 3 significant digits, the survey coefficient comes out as -188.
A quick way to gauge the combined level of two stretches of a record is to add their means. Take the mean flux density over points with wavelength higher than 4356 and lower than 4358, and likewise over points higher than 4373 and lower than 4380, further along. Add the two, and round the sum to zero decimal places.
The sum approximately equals 394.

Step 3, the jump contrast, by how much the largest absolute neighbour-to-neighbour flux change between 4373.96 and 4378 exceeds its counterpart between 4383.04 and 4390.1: -3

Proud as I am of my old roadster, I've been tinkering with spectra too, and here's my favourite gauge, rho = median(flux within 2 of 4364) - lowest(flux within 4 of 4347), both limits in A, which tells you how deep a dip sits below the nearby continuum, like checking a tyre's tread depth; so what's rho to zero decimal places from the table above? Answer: 40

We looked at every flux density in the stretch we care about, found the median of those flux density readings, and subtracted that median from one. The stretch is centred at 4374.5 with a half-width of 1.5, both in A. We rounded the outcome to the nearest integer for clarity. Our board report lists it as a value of -183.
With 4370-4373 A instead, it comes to -187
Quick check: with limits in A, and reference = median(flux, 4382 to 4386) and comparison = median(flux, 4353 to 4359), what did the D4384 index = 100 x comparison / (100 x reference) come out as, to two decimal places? 1.21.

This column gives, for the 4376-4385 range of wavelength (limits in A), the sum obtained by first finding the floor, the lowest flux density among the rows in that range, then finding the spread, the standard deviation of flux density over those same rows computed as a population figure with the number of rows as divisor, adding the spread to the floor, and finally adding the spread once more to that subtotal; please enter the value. 184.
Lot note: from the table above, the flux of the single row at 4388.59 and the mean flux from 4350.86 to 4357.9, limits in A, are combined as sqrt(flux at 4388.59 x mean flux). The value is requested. 189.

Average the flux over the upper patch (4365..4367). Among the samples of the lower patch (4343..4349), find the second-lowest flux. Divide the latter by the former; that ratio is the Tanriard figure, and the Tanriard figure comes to 0.84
